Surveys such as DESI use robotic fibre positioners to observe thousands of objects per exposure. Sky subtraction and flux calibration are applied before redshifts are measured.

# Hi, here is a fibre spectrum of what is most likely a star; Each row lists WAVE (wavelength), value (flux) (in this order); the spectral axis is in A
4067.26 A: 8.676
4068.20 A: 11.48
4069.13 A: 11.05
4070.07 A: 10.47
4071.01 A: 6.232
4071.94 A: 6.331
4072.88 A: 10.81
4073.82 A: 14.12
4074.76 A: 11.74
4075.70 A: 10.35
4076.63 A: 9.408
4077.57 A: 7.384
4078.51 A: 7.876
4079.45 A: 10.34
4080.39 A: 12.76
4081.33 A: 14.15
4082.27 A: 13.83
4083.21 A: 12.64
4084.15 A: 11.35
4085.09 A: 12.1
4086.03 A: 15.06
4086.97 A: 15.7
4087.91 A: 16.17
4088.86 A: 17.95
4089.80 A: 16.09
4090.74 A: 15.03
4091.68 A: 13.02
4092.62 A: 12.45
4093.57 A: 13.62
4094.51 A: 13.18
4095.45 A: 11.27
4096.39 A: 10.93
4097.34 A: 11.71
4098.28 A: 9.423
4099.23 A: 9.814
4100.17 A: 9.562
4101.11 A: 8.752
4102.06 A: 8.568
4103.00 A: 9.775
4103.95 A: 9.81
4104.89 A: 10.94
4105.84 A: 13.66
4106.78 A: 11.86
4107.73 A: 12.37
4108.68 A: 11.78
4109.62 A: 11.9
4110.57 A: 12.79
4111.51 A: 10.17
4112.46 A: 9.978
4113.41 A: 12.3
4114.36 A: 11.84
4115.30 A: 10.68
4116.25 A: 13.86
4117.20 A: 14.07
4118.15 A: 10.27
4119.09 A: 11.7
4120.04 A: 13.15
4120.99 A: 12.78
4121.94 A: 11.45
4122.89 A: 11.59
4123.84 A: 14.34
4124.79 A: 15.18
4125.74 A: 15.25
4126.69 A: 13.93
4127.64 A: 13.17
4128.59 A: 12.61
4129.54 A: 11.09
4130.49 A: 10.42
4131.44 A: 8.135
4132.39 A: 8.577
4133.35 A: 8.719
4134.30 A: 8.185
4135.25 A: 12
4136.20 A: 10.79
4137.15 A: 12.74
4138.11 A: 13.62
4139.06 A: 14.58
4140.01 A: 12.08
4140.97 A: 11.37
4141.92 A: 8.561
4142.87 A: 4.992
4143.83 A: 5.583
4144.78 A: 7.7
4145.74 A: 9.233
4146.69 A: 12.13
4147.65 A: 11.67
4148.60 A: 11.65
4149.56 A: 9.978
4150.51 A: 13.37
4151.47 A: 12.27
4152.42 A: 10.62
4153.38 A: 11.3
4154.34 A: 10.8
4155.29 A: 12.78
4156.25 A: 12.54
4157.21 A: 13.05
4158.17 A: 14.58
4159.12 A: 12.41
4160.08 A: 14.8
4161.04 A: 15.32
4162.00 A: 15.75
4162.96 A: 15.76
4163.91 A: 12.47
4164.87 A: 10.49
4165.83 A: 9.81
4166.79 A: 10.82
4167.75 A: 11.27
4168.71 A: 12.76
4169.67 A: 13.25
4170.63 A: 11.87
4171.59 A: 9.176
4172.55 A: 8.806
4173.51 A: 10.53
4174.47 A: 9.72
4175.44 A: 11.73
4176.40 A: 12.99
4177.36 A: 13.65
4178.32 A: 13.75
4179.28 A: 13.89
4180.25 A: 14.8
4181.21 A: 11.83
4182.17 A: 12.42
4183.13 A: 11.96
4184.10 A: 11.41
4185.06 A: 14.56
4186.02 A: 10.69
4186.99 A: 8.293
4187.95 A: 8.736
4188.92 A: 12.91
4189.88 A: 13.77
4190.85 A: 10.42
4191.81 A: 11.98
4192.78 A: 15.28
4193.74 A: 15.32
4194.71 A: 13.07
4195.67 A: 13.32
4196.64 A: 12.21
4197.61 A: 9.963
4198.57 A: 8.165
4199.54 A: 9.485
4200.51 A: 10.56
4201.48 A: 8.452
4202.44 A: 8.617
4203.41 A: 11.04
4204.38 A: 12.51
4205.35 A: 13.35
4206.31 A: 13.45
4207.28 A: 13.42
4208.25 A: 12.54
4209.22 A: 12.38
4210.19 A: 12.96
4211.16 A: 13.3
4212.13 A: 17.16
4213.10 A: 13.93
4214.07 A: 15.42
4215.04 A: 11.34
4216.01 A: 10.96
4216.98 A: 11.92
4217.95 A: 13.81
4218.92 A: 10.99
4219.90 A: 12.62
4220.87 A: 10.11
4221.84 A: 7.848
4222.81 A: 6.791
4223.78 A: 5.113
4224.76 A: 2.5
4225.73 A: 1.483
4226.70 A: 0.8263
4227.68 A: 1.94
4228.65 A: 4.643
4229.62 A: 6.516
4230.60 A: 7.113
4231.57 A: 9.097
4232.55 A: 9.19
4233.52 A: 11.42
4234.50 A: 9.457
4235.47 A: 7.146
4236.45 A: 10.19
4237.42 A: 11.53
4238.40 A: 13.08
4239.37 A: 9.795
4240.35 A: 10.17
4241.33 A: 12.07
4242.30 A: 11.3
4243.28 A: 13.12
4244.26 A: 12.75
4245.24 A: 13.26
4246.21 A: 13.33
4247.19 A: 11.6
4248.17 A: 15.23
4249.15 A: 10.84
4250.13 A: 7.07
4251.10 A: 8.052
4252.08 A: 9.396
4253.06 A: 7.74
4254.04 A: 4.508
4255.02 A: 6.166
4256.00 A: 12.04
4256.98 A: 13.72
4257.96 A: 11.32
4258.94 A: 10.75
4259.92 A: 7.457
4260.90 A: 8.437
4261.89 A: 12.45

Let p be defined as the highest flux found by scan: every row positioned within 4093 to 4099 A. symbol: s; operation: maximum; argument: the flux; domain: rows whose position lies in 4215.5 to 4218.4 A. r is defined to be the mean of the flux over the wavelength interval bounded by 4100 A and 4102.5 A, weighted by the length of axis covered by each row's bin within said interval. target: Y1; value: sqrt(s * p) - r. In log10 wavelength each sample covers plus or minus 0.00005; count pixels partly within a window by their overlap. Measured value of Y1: 5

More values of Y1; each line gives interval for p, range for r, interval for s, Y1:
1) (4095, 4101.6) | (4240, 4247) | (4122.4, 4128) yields 1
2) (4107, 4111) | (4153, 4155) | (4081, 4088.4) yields 3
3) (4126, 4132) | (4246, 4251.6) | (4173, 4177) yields 3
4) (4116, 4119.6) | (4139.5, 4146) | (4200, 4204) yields 4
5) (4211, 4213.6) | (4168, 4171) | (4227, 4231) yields -2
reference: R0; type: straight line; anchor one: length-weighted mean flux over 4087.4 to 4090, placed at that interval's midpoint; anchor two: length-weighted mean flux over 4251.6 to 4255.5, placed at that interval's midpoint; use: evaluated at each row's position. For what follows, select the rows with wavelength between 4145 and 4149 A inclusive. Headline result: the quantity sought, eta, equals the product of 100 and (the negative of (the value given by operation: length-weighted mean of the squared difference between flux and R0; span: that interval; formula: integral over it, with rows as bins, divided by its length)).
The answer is -760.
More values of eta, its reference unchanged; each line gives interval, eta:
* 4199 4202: -113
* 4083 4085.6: -2540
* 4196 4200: -233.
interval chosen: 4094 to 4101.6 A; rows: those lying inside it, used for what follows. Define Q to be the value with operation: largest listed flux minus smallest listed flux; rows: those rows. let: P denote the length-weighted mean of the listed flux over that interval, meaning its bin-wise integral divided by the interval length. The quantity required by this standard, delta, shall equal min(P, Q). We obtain 4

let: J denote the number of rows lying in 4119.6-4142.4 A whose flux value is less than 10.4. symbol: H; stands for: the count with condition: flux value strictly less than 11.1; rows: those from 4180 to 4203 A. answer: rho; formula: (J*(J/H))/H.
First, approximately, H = 10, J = 5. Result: 0.25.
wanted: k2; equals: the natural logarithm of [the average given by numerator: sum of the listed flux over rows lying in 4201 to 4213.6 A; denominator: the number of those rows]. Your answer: 2.53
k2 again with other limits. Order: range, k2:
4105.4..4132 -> 2.50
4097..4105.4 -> 2.28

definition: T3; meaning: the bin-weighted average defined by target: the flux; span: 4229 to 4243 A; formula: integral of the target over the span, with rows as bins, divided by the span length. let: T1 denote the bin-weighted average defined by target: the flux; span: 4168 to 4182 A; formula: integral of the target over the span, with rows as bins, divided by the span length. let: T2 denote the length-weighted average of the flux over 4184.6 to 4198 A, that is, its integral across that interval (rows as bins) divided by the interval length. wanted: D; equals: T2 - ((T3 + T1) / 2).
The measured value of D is 1.2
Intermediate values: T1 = 12.0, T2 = 12.2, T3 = 9.9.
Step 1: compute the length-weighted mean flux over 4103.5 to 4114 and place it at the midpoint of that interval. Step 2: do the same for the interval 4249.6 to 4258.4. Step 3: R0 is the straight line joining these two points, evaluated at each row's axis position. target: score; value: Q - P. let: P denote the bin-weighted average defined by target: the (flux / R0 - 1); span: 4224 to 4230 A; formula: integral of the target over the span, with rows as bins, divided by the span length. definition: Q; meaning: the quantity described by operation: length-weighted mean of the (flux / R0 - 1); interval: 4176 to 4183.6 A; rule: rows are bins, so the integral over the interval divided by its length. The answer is 0.960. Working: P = -0.68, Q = 0.3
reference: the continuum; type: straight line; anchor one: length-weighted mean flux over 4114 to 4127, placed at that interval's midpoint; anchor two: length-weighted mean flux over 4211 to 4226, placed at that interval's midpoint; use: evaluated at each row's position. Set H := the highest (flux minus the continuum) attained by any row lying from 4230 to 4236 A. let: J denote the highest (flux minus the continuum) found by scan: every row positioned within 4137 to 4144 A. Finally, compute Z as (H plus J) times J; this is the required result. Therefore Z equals 8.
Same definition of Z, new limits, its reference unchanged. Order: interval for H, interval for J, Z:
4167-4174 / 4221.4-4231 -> 2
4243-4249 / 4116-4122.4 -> 8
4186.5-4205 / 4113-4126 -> 17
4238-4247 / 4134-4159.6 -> 17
